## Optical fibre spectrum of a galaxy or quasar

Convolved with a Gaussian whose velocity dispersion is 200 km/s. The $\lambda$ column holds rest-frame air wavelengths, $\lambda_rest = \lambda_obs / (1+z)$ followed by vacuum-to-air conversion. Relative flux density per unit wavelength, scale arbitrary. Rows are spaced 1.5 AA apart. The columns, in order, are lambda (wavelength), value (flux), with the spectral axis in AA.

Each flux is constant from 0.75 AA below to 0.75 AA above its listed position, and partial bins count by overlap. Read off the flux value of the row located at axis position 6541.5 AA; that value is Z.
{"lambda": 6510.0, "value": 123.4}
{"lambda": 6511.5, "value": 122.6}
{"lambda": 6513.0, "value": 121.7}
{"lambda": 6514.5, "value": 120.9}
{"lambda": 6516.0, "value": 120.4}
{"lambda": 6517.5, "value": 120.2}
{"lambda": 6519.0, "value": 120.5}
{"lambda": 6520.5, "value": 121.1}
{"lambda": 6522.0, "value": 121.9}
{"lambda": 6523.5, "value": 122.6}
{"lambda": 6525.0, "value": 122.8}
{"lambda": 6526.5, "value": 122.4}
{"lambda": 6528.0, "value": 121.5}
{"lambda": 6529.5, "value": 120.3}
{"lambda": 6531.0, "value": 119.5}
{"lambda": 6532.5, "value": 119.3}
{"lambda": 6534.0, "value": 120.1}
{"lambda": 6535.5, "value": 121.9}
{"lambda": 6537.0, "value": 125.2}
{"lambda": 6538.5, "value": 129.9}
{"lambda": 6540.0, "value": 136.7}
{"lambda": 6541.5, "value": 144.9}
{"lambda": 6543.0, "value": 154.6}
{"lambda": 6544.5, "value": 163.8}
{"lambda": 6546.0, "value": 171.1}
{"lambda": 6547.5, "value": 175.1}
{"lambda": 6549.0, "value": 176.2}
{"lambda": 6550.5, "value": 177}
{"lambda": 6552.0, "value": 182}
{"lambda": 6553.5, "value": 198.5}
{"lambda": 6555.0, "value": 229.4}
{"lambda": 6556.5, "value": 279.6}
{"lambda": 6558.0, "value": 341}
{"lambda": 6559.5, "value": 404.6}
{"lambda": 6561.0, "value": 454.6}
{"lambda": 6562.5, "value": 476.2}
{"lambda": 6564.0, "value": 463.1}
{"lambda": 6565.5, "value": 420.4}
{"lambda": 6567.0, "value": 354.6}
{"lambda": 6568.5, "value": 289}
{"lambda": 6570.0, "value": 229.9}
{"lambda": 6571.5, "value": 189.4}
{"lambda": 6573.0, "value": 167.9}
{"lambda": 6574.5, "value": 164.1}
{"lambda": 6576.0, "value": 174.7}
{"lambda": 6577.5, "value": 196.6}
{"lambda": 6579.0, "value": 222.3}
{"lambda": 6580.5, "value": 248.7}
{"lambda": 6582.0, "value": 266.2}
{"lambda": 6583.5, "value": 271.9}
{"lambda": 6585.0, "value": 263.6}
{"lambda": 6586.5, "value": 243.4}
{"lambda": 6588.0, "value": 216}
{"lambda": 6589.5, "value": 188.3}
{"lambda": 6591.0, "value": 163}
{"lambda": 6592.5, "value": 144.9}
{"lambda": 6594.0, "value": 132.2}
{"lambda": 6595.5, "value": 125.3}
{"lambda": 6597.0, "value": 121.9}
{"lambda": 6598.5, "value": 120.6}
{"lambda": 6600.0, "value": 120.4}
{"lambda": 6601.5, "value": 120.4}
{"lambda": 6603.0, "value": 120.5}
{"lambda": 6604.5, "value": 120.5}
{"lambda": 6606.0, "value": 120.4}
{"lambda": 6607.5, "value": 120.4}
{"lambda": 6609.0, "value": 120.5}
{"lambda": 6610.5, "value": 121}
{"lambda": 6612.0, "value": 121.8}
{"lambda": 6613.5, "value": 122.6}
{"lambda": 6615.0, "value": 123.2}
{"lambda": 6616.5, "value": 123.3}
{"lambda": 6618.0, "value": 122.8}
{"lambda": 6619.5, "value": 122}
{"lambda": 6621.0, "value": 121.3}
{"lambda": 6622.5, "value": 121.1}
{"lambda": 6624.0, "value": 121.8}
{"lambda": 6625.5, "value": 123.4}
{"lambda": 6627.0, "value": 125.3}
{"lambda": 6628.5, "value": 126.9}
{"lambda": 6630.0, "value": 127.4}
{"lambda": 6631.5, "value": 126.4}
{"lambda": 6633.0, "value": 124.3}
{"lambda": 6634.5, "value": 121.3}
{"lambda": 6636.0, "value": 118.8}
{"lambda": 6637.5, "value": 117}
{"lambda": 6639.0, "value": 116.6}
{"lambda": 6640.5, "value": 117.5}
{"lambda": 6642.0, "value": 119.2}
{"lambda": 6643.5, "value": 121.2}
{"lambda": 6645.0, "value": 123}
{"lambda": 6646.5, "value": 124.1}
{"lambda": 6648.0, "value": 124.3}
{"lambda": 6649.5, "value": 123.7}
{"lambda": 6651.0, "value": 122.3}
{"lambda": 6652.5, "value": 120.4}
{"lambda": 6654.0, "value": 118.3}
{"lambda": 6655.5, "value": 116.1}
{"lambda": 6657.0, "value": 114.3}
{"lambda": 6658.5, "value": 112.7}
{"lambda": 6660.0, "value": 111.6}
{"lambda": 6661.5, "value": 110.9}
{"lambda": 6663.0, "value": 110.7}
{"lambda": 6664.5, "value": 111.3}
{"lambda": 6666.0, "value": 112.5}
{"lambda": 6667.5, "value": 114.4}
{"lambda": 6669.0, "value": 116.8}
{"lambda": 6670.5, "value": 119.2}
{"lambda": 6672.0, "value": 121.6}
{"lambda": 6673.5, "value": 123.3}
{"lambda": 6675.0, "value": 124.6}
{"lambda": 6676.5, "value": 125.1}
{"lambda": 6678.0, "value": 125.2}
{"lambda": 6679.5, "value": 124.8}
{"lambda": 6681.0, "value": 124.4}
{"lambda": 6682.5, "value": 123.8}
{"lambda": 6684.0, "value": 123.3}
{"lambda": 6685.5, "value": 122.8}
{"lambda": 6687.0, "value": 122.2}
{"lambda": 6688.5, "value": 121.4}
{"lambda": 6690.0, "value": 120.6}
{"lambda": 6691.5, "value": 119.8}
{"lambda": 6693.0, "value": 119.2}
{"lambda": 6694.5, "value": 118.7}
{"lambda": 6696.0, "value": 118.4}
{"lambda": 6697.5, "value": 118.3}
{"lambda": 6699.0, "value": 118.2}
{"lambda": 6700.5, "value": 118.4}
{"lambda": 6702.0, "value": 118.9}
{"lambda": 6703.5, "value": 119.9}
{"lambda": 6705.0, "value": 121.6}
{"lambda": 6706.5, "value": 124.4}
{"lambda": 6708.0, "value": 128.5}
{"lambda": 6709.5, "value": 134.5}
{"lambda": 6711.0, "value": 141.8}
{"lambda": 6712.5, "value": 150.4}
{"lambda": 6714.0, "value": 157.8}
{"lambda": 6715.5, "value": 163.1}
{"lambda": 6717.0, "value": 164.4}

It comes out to 144.9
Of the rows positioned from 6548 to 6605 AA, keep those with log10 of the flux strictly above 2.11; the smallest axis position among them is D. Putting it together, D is 6549.0 AA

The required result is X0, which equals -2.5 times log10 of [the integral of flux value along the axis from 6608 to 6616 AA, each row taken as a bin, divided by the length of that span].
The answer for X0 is -5.21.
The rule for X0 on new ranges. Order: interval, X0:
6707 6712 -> -5.33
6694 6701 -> -5.18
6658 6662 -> -5.12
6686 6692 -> -5.21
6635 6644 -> -5.18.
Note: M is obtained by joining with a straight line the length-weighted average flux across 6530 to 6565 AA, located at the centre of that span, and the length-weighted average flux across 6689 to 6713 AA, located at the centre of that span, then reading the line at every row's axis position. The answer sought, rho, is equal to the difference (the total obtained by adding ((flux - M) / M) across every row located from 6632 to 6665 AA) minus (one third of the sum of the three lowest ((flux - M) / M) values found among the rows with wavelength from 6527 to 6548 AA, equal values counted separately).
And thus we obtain -5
